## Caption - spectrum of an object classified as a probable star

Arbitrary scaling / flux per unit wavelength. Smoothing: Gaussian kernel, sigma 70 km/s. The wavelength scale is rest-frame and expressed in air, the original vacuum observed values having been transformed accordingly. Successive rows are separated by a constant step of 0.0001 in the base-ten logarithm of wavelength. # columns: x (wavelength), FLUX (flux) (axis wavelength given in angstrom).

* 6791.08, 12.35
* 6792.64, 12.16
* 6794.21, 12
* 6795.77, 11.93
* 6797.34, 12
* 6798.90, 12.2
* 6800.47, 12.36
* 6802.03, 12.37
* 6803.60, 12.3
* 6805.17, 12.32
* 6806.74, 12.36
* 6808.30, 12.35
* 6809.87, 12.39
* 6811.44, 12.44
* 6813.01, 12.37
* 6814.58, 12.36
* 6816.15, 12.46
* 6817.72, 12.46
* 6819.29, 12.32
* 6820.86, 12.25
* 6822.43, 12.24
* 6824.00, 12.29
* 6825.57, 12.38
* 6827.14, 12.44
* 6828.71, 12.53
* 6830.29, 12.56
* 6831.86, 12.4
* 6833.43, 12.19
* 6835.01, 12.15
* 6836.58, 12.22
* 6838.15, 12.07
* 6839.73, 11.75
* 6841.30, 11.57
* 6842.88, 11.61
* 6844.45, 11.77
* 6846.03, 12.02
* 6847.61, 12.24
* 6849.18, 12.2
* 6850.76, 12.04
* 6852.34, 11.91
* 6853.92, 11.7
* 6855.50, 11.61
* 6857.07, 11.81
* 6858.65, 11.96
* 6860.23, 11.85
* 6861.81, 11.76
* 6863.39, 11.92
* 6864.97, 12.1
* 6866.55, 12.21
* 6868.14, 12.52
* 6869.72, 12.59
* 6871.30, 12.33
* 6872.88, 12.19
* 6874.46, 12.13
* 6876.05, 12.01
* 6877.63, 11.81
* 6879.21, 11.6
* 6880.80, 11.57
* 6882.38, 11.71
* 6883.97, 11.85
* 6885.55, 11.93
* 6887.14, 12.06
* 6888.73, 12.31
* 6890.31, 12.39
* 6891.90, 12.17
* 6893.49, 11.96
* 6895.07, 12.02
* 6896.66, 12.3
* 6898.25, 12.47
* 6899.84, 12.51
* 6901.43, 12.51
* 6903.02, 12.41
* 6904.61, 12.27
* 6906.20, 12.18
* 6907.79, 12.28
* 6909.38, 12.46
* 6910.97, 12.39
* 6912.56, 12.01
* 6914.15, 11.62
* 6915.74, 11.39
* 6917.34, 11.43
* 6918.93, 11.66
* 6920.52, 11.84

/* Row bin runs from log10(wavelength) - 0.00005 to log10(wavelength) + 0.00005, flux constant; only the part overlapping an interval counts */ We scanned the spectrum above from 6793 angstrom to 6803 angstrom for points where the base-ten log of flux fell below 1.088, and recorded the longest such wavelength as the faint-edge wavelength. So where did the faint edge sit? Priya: 6798.90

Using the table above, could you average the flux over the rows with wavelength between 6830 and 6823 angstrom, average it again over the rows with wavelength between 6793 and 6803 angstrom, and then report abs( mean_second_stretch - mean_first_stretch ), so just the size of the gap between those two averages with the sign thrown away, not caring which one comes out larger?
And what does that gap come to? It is 0.27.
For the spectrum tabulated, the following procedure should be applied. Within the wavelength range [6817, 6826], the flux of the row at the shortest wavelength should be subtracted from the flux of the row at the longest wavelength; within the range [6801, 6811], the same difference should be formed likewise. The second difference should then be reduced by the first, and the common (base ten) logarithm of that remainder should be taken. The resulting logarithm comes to -1.00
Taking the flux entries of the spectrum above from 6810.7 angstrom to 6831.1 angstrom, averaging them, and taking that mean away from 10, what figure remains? -2.39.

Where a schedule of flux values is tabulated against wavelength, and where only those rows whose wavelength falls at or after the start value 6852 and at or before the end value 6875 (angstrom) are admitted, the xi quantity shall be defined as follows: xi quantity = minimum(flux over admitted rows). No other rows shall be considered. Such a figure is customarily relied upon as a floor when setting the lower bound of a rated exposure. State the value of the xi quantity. 11.61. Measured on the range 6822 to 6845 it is 11.57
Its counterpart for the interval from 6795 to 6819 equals 11.93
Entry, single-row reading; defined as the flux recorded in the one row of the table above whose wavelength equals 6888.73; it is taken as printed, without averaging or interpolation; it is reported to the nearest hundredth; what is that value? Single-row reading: 12.31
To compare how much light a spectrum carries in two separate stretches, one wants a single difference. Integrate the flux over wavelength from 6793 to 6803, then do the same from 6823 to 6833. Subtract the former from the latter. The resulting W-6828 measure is 3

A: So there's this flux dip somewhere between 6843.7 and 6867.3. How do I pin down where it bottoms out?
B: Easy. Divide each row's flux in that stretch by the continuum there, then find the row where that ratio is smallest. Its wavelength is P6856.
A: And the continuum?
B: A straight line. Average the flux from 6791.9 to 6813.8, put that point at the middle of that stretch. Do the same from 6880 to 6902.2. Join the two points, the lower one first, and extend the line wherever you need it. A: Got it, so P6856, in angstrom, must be 6855.50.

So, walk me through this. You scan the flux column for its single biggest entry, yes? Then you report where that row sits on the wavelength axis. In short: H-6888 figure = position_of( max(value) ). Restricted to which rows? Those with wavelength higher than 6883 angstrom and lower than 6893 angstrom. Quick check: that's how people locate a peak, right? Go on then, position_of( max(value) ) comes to 6890.31 angstrom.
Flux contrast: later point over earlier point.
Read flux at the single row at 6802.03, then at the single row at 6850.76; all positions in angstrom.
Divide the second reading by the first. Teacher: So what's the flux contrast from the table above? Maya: 0.97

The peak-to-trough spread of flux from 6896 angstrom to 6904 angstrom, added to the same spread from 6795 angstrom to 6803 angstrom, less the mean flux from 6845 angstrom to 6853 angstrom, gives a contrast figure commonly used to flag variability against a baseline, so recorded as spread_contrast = -11.4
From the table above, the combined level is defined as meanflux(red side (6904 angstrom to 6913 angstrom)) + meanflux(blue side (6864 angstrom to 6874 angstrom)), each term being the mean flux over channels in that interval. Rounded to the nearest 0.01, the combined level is 24.59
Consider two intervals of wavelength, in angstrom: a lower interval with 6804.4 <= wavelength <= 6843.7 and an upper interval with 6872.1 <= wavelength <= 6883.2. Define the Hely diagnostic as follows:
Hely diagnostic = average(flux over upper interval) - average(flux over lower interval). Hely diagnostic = -0.40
